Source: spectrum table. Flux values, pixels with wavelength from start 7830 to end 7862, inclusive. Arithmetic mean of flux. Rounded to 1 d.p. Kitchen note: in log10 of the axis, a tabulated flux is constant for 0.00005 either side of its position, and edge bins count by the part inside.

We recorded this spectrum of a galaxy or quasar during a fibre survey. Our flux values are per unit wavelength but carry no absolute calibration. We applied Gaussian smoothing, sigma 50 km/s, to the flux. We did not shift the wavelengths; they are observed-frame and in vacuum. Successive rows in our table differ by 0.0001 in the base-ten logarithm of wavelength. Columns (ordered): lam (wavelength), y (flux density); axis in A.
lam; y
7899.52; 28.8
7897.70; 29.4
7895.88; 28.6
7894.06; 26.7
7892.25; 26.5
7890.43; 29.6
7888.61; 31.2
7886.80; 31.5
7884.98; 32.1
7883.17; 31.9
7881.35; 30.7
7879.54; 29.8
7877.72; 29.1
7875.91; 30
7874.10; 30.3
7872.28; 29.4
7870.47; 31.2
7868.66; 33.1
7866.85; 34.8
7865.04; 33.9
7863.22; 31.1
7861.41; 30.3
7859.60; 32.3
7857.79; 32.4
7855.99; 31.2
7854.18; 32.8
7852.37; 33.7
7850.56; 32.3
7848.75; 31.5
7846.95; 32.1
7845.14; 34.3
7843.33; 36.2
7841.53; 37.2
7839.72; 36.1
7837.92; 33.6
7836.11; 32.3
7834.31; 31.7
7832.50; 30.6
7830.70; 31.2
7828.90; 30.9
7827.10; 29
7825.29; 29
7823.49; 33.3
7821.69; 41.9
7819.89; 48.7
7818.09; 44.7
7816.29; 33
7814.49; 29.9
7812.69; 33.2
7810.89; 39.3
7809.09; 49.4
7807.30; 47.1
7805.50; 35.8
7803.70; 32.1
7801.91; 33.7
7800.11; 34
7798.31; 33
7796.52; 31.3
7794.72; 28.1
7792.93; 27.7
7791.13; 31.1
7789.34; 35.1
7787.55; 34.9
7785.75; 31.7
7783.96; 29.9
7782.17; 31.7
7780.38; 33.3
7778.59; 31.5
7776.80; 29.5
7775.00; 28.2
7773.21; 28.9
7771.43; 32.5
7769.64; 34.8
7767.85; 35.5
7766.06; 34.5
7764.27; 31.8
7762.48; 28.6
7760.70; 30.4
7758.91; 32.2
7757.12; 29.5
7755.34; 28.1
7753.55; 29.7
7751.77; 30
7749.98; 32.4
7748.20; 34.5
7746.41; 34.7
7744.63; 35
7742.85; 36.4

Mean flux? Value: 32.9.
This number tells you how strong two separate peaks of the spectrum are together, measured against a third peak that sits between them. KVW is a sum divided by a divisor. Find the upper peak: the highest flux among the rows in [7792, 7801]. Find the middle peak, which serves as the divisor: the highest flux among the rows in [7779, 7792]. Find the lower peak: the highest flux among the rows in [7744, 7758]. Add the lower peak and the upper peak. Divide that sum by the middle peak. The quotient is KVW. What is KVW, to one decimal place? 2.0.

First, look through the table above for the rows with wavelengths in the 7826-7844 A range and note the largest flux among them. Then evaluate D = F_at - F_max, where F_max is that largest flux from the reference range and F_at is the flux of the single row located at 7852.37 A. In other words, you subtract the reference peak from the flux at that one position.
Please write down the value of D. -3.5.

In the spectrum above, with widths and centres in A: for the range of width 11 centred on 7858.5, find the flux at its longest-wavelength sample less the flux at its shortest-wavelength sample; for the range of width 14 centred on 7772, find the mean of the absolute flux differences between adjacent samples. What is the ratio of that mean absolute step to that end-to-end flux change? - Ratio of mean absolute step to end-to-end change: -1.0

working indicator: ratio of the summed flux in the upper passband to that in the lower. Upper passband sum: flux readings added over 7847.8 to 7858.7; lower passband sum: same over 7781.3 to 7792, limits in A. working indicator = 1.00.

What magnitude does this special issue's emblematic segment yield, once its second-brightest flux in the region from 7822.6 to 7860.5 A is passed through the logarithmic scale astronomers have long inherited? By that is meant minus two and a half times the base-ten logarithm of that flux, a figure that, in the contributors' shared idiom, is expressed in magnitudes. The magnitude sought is -3.897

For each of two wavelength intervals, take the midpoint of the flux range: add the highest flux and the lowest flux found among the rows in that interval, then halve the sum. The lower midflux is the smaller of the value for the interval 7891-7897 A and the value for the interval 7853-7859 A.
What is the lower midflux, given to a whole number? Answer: 28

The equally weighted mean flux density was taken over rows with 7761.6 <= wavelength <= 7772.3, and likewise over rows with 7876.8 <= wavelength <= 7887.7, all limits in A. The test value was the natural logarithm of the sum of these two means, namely 4.16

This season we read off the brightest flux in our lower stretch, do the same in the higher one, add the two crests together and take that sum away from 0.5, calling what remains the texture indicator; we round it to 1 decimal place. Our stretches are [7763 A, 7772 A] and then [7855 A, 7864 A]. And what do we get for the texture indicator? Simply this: -67.4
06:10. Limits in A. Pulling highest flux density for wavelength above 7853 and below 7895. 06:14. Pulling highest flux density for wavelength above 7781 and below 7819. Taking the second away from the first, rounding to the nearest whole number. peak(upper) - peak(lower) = -15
